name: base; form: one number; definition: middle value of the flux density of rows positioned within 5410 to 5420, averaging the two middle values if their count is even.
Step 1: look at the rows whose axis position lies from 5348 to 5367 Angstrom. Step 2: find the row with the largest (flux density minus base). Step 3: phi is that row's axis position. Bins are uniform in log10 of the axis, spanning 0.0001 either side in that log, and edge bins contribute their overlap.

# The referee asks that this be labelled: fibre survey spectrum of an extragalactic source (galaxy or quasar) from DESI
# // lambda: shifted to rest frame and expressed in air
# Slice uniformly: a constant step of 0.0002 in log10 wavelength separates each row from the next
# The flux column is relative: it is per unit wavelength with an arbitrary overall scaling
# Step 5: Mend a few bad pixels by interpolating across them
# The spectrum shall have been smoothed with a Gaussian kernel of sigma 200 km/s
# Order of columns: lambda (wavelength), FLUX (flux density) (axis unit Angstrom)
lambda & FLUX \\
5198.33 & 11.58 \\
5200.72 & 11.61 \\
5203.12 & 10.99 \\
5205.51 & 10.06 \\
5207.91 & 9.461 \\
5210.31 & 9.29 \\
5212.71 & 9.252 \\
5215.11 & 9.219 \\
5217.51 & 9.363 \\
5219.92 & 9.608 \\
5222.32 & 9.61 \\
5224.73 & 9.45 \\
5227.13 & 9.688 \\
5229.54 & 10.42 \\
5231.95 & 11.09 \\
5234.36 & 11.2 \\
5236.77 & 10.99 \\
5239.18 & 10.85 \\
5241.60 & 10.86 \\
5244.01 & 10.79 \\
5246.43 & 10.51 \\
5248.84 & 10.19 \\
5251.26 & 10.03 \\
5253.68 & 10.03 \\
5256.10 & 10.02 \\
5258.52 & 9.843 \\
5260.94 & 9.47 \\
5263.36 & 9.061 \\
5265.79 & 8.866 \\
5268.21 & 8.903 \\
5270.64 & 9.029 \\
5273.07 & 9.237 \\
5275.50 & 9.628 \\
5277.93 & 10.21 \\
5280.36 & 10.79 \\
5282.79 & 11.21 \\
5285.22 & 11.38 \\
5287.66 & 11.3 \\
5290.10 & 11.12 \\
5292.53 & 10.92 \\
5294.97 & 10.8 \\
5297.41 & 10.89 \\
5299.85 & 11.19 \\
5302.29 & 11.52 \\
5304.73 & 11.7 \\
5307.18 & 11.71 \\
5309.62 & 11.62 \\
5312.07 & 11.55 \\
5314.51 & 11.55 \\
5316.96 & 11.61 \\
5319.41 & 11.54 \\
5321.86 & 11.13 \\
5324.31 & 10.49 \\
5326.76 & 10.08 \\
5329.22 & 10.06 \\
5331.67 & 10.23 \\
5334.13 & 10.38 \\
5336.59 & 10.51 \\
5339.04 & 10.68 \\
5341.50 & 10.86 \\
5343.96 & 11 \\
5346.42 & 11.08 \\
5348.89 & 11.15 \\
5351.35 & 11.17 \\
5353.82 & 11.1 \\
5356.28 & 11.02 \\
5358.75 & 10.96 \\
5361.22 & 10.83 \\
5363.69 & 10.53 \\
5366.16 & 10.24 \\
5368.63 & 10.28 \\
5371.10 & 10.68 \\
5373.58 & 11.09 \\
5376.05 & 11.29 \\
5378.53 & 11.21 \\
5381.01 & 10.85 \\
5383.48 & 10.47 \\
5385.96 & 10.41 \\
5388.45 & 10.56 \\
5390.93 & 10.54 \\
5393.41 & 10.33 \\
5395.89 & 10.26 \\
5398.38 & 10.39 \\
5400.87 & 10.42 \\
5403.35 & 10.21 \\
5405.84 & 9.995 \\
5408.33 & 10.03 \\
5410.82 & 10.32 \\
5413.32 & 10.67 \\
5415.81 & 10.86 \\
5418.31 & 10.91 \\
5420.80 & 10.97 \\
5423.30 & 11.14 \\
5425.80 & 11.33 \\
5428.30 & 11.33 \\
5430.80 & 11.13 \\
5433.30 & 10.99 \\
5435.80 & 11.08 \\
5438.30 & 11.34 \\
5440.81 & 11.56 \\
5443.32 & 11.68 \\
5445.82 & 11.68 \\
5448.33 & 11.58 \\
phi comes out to 5351.35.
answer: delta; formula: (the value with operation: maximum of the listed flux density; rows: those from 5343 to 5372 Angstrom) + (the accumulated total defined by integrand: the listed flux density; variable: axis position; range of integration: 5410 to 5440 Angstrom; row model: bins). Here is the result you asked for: 342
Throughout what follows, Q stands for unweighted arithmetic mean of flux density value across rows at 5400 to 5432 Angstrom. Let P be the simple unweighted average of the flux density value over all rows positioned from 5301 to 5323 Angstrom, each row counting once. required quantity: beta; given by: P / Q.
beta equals 1.08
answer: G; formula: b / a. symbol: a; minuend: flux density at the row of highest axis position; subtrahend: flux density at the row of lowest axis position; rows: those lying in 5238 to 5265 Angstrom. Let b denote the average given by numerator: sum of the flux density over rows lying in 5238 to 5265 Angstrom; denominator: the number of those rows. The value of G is -6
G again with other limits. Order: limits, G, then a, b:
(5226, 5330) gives 28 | 0.37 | 10.6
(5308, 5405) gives -8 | -1.41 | 10.8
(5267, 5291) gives 5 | 2.22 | 10.3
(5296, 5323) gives 48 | 0.24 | 11.5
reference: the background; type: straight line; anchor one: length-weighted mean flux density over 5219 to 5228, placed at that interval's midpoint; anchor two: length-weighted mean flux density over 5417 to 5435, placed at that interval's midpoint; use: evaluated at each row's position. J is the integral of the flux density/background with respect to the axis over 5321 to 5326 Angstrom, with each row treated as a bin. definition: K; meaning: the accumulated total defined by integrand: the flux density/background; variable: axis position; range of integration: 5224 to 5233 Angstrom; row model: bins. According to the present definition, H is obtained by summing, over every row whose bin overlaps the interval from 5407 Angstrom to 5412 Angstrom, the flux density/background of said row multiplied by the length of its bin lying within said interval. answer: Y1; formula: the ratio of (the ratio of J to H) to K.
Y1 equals 0.12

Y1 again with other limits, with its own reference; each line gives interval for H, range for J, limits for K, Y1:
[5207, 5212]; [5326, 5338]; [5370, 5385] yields 0.16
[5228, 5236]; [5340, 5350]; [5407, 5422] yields 0.08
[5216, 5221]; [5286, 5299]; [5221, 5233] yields 0.23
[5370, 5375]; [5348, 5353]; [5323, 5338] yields 0.07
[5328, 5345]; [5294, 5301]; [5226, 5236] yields 0.04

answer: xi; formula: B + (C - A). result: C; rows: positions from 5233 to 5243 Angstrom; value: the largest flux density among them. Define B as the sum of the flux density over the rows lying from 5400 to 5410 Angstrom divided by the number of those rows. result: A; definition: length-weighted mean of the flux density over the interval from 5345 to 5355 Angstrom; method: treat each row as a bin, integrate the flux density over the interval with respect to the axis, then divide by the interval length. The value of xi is 10.2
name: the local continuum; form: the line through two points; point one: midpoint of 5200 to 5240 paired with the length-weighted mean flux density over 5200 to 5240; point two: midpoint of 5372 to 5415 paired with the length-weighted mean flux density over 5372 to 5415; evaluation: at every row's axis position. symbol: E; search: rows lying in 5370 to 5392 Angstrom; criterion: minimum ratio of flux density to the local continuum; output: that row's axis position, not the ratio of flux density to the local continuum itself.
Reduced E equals 5385.96 Angstrom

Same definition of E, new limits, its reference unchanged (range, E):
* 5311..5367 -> 5329.22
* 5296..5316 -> 5297.41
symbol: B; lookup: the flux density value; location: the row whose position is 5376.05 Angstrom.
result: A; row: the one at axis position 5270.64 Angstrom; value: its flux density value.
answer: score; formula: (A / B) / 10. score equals 0.080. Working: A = 9.029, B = 11.29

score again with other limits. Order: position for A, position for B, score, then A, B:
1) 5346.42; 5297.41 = 0.102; 11.08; 10.89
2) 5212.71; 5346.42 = 0.084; 9.252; 11.08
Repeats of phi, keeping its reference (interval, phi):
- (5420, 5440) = 5438.30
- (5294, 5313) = 5307.18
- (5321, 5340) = 5321.86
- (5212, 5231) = 5229.54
